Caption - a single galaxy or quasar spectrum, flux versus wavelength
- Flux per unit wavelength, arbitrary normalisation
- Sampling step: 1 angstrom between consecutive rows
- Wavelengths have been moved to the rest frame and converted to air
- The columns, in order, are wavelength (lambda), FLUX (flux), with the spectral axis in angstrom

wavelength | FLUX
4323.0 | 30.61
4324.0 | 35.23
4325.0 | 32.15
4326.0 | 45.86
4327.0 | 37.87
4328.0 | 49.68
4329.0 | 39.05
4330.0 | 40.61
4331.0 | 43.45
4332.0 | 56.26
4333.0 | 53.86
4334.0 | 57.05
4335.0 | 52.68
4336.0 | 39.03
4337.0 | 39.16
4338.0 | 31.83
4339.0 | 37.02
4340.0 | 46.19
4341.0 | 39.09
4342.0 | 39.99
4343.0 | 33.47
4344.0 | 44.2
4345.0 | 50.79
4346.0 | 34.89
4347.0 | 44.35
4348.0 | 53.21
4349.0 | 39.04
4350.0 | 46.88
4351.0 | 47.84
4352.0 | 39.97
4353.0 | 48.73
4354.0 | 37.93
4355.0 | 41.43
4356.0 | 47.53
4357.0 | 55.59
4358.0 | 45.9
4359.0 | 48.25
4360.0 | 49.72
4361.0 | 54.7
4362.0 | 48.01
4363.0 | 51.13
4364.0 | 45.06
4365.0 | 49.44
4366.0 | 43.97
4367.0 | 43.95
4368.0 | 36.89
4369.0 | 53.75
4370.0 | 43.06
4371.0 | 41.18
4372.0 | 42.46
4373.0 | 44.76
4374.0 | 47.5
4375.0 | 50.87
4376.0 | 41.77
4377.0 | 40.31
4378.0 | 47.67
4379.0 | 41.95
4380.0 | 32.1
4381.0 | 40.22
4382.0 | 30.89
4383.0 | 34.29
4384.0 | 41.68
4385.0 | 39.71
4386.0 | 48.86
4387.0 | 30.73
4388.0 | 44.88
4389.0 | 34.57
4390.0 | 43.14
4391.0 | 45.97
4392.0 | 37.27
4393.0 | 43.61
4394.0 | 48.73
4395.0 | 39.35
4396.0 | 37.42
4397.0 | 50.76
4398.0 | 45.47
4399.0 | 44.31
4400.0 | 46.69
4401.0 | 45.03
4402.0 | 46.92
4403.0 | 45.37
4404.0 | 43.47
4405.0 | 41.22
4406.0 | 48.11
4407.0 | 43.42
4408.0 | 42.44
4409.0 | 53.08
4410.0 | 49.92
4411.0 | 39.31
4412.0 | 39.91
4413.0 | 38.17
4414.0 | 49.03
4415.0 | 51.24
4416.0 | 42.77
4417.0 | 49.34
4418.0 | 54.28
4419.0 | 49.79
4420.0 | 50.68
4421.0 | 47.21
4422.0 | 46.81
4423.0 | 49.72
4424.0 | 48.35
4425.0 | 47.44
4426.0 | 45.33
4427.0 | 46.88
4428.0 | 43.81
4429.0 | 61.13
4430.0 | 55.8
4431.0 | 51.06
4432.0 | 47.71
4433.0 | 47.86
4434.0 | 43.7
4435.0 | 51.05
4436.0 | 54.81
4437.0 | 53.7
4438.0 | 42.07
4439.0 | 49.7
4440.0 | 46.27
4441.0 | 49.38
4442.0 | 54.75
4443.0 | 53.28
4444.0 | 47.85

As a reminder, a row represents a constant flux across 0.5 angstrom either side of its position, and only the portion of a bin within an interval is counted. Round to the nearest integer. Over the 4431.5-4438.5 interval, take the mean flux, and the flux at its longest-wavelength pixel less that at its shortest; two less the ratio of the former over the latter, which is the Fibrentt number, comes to 11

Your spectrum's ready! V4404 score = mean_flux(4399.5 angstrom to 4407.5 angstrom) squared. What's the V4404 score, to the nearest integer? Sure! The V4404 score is 2028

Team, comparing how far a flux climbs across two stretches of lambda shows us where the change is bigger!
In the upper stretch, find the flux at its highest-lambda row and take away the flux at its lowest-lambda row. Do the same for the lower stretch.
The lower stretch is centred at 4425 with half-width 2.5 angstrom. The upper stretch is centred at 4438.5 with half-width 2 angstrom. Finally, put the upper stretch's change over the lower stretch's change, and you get 2.6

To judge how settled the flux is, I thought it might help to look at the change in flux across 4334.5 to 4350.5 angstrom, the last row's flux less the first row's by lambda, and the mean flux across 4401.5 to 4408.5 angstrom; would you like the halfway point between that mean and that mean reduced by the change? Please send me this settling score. 47.3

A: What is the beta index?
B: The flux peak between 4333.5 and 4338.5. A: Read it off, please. 57.05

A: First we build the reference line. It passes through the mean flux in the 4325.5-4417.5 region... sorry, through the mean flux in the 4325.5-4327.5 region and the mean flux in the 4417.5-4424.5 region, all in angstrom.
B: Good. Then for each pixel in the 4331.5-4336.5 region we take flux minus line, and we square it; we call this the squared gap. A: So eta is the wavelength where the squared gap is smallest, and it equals 4336.0 angstrom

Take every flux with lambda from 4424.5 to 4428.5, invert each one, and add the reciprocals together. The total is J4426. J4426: 0.087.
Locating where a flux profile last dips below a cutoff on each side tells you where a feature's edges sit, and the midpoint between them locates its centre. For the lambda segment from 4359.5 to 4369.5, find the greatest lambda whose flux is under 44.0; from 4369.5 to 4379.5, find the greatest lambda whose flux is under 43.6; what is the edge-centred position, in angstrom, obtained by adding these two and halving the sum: 4373.5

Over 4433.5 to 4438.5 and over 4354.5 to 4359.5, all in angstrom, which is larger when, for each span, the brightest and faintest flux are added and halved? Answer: 48.5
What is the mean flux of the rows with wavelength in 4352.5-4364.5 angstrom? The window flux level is 48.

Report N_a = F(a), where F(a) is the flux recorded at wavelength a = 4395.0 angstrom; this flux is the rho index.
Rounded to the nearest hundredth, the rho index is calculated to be 39.35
